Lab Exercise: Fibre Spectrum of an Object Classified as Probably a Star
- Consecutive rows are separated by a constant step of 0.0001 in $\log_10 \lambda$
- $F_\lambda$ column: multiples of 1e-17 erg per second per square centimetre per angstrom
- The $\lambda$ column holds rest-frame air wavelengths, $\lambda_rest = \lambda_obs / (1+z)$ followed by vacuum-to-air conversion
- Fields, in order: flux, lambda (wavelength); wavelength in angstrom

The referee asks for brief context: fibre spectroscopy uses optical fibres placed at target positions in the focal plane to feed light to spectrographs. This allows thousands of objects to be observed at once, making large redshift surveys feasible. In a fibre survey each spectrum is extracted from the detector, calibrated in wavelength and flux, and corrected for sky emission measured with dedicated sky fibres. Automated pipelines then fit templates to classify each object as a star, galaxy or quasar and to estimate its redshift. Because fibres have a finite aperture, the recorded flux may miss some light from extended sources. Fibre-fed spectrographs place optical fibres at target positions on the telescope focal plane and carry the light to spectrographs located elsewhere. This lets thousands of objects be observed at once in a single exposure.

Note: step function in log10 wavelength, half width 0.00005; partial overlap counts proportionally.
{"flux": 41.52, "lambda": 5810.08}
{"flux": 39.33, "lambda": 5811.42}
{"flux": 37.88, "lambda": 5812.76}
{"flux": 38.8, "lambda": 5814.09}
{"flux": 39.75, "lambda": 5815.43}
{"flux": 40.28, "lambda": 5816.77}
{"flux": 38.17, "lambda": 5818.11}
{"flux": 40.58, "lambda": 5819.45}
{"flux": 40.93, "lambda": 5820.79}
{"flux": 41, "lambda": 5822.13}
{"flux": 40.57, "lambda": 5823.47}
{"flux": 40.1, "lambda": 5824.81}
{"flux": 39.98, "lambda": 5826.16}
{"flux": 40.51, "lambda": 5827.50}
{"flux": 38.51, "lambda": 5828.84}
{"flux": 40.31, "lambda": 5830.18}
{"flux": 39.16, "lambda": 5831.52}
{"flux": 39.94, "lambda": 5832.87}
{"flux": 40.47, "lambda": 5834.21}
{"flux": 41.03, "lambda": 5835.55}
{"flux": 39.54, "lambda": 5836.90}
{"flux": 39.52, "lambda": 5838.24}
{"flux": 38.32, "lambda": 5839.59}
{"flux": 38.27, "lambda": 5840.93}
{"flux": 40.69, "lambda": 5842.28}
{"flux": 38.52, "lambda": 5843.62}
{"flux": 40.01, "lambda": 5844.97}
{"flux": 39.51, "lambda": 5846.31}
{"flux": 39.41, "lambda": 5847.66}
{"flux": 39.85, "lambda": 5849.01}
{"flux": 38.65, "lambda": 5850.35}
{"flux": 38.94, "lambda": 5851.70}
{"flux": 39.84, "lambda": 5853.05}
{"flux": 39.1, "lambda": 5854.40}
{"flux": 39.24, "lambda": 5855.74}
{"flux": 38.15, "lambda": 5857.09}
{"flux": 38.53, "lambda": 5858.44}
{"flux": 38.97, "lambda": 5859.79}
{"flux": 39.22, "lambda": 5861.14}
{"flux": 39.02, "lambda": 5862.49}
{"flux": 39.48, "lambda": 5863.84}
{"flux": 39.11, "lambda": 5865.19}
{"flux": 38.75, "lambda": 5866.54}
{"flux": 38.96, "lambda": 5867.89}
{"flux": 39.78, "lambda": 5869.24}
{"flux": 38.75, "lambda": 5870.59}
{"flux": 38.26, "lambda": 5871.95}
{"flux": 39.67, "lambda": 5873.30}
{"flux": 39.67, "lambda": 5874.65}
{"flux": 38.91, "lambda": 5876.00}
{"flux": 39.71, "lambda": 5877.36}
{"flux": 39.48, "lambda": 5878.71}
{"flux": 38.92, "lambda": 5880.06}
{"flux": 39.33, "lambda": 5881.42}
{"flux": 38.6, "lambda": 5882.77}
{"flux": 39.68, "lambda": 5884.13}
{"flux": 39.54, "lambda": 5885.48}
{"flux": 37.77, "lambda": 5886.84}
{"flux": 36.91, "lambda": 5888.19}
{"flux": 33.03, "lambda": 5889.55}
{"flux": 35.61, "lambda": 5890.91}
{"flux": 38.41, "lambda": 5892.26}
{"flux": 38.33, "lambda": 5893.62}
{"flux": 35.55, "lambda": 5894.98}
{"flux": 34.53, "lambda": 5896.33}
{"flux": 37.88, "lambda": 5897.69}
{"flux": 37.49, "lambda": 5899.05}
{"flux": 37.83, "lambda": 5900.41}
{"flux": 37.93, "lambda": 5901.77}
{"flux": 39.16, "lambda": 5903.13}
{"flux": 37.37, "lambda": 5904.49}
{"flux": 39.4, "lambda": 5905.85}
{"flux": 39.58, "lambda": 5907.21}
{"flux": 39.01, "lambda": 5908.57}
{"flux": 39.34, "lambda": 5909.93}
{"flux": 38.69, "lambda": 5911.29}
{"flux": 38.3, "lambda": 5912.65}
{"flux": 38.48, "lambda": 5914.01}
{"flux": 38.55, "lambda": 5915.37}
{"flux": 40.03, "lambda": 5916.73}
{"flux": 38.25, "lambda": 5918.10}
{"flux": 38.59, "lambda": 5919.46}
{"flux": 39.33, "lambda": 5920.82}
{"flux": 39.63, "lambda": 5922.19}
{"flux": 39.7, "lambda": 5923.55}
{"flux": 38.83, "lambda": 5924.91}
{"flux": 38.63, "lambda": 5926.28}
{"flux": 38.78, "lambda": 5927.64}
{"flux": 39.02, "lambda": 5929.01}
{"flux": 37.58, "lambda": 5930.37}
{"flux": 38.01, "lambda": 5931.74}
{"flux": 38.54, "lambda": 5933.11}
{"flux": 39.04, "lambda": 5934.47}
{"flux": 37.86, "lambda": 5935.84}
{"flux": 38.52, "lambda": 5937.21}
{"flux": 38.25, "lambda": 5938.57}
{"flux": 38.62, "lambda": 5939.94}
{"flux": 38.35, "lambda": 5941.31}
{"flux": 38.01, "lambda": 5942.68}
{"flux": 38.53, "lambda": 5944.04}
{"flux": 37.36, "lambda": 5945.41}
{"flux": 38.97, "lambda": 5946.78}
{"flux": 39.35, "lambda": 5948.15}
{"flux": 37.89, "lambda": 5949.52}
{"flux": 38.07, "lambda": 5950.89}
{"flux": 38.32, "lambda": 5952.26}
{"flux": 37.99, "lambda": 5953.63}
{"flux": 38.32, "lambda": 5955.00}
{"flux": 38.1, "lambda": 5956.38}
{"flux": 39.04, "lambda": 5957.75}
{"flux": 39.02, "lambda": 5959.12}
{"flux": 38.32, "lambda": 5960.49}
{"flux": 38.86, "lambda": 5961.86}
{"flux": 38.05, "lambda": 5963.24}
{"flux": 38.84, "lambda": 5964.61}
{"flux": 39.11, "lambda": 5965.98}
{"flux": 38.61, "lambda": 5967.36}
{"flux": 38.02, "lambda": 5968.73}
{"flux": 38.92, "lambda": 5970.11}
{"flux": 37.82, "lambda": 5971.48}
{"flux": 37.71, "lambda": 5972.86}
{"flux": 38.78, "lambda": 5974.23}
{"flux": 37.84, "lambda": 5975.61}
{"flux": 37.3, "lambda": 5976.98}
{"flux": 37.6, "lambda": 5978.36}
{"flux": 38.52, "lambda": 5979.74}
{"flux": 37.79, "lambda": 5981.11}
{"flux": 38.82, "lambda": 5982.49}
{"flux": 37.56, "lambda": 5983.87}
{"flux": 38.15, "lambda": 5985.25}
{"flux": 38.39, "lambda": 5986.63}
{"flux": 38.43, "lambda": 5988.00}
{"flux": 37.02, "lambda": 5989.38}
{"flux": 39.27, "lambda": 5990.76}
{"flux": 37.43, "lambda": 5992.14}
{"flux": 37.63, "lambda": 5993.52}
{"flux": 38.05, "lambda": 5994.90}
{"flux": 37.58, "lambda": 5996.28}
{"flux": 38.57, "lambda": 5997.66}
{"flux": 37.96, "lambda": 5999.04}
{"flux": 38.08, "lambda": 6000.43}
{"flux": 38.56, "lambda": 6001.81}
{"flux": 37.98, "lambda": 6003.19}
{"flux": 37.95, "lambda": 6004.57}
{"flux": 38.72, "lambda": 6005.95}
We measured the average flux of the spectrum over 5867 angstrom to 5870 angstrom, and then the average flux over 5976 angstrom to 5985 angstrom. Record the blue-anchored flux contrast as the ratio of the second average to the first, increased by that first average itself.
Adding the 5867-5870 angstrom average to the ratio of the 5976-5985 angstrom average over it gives 40.3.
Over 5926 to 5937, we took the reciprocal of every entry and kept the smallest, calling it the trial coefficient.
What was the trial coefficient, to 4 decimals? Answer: 0.0256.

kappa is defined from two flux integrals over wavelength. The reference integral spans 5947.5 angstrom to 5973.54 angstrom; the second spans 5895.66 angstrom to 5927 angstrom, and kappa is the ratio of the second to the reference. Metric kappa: 1.2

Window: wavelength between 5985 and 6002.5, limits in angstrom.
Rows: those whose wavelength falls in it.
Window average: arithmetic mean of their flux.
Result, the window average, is 38.1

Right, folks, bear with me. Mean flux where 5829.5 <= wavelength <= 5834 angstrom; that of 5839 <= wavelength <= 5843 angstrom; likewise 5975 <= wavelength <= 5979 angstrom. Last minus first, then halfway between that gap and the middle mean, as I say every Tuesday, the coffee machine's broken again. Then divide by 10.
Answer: 1.84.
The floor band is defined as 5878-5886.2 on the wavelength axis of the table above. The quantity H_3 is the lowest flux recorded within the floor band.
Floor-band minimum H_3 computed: 38.6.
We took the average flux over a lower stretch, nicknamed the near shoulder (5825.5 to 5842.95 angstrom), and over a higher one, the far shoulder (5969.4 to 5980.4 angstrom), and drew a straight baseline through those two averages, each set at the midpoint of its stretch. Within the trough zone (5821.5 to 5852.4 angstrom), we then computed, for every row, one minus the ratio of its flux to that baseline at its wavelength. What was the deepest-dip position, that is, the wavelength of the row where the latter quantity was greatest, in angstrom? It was 5840.93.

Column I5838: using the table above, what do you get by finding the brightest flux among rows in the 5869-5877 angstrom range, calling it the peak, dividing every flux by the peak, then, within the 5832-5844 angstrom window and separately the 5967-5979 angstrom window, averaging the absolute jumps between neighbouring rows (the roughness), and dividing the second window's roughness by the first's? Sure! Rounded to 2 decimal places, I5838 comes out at 0.66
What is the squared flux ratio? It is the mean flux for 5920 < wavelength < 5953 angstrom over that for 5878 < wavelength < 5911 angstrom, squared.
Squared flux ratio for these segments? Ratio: 1.03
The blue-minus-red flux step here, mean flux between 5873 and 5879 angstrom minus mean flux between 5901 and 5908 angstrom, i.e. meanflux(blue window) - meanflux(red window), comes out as 0.8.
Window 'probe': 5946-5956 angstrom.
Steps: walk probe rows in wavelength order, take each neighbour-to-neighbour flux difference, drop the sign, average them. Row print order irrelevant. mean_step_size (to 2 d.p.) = 0.49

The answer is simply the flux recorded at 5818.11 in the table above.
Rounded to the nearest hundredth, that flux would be 38.17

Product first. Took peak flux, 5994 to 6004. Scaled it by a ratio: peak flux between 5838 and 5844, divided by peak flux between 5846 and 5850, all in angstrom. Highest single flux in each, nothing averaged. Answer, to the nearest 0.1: 39.4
